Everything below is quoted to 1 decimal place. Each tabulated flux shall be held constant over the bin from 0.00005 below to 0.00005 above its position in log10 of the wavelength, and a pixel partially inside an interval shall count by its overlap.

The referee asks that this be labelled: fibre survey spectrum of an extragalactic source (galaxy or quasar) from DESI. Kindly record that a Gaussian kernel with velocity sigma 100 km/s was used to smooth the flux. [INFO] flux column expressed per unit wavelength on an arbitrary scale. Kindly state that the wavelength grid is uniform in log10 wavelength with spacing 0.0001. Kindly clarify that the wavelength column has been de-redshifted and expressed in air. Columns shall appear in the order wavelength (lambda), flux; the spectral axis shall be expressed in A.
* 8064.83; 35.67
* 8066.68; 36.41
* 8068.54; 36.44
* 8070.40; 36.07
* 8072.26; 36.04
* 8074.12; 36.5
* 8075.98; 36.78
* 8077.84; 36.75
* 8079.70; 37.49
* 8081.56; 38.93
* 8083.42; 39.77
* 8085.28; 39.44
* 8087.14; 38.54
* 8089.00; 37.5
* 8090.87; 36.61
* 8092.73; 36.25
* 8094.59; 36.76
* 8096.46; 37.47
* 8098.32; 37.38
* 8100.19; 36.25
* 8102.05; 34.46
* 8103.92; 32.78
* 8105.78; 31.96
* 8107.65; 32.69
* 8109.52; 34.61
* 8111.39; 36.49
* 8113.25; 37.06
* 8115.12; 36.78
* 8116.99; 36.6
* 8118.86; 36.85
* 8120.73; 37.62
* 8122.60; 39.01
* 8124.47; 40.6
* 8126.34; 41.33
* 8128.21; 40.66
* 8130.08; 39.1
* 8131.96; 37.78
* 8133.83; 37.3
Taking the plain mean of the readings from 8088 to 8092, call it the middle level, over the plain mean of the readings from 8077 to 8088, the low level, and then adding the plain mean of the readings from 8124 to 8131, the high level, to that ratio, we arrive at 41.4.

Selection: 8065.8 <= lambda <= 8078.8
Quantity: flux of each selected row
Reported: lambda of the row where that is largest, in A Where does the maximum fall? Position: 8075.98 A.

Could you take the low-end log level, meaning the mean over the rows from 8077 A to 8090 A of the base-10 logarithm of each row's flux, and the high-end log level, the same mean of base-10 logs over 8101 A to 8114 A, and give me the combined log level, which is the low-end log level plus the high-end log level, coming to 3.12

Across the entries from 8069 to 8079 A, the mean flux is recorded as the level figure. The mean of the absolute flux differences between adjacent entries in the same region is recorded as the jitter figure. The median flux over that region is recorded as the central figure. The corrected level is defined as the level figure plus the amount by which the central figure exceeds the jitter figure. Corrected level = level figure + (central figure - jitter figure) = 73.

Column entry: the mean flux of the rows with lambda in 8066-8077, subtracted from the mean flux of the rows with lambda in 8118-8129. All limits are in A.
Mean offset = 3.0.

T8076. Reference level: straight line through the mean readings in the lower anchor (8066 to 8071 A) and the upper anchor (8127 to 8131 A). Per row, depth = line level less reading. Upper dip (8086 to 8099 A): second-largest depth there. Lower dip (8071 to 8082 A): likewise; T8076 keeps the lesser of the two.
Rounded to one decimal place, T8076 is 0.1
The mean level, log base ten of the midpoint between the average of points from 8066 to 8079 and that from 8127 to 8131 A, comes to 1.582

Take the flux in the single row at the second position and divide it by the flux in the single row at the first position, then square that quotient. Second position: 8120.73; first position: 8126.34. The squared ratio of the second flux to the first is 0.83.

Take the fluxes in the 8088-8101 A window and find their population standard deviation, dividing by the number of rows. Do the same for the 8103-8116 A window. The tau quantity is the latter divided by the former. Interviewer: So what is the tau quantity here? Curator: 3.9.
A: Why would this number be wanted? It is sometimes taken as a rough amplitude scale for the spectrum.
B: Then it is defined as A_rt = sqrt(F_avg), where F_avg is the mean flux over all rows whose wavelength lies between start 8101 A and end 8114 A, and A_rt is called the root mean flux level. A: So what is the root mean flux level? 5.86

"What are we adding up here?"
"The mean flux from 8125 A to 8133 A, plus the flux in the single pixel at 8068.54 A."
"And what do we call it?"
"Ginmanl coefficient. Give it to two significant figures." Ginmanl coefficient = 76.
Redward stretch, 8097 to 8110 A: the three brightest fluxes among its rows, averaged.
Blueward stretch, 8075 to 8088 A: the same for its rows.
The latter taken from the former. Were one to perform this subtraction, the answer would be -3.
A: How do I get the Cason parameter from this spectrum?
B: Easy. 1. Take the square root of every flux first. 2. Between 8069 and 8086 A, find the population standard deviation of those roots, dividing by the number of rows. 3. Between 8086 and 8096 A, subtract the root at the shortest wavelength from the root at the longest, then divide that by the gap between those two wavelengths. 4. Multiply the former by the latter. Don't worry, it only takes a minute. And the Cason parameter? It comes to -0.002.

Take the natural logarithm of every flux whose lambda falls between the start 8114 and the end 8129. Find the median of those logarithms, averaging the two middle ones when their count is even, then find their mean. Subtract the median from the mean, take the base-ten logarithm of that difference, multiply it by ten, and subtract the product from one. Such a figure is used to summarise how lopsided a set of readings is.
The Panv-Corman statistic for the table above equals 22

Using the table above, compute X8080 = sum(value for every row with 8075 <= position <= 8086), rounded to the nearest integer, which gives 229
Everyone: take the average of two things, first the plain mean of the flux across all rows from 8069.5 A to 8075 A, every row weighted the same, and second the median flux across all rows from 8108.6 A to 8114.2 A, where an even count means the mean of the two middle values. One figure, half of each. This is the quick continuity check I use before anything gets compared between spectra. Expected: 36.3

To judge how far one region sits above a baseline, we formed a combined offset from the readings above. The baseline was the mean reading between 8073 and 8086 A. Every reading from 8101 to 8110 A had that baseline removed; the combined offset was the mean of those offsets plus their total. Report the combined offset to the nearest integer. -28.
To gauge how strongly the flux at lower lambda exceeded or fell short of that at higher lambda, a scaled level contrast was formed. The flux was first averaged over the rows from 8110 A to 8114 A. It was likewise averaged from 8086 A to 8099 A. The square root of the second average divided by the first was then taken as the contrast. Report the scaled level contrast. 1.01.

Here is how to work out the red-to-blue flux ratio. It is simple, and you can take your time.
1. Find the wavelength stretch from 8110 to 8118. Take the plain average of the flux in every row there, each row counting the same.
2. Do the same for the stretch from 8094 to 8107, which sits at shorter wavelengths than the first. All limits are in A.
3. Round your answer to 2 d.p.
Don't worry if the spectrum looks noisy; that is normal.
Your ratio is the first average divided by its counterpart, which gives 1.04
